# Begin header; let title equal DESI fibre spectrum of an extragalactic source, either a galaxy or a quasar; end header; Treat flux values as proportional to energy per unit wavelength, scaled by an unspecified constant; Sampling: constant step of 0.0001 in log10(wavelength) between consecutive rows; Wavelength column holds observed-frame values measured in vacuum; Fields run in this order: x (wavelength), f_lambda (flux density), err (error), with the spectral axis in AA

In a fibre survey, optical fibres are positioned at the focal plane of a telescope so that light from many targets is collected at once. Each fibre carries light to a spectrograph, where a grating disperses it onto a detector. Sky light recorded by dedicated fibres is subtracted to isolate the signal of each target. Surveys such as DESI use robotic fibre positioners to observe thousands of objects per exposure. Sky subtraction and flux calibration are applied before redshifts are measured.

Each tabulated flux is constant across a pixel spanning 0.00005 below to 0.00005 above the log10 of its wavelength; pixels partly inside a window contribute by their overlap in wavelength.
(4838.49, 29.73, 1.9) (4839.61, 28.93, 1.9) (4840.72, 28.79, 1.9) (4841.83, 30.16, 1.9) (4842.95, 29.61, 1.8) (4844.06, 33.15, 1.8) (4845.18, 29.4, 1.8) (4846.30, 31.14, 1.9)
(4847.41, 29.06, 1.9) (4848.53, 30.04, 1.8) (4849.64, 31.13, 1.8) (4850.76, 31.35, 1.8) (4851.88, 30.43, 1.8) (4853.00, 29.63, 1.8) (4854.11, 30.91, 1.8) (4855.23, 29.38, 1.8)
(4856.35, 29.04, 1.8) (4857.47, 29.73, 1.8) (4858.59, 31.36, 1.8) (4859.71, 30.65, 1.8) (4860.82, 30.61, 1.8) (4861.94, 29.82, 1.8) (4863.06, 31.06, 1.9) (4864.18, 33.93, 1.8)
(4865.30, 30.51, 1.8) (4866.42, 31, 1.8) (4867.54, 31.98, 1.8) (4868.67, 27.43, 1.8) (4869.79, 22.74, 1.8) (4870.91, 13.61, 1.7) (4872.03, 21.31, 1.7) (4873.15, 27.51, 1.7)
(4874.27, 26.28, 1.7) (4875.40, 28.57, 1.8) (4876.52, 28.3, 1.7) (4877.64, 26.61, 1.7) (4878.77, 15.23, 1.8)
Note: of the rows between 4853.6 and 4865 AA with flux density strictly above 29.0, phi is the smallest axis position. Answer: 4854.11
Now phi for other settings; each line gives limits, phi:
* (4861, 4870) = 4861.94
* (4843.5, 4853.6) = 4844.06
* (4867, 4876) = 4867.54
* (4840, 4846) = 4841.83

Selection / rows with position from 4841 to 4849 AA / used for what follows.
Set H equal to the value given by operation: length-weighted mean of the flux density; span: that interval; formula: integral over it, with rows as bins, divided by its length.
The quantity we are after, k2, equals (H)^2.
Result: 919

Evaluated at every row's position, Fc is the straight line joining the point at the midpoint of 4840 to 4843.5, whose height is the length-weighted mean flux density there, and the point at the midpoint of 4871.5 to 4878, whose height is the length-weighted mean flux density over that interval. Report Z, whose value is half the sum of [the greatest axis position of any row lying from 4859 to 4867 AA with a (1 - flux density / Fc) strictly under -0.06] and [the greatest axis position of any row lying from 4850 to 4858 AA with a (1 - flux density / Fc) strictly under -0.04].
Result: 4861.9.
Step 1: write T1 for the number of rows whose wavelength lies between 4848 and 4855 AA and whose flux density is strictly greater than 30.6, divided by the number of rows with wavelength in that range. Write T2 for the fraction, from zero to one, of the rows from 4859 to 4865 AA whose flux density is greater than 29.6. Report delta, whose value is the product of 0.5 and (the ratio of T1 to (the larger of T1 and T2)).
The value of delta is 0.25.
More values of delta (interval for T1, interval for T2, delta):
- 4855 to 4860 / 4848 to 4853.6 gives 0.20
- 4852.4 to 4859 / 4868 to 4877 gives 0.50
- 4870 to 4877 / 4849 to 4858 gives 0.00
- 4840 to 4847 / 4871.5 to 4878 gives 0.50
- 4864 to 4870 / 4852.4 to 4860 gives 0.35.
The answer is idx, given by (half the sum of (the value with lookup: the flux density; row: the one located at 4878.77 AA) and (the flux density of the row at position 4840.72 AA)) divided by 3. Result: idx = 7.3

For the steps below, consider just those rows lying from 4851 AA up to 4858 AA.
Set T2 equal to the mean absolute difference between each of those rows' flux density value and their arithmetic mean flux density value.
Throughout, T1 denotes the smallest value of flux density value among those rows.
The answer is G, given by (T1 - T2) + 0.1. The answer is 28.6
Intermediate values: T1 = 29.04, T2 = 0.5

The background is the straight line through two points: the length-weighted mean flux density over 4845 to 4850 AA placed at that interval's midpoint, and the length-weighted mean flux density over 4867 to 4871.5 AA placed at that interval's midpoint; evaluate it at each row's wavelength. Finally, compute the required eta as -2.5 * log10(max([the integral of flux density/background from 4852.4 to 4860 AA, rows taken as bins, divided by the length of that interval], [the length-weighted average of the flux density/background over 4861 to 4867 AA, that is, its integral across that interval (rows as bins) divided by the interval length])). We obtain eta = -0.225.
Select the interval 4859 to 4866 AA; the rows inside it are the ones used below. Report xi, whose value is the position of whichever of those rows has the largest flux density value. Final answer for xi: 4864.18 AA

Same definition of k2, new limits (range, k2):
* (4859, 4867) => 969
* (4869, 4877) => 581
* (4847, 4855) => 921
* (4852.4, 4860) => 904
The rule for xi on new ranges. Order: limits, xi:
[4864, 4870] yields 4864.18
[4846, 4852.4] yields 4850.76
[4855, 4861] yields 4858.59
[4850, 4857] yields 4850.76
